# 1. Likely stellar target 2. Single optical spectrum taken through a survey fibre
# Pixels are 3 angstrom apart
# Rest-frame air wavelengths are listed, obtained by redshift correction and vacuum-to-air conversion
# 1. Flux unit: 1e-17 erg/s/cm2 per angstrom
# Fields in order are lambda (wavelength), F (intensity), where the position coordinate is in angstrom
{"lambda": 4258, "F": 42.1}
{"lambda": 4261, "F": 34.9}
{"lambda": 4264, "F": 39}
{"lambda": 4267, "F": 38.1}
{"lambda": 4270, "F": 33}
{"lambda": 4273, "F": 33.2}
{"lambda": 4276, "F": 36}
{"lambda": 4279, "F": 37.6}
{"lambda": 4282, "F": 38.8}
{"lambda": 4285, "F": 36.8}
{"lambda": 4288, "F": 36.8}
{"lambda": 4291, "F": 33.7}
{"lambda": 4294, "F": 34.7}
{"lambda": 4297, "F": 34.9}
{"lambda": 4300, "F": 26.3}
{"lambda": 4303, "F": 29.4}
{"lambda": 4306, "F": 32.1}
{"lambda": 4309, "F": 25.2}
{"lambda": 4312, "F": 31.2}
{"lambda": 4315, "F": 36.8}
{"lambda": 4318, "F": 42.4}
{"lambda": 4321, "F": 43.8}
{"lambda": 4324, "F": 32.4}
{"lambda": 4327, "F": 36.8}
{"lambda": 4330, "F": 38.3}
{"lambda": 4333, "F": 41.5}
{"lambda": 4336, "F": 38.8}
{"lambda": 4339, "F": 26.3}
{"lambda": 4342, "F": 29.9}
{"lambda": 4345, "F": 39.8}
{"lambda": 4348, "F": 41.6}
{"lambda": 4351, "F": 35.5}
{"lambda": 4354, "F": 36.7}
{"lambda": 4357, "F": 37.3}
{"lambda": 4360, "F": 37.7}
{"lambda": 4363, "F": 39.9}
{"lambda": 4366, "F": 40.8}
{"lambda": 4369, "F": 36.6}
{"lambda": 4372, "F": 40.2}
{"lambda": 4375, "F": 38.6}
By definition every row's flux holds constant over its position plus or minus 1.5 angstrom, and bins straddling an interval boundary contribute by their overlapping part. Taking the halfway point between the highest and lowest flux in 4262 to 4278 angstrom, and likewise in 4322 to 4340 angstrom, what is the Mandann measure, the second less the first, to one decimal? -2.1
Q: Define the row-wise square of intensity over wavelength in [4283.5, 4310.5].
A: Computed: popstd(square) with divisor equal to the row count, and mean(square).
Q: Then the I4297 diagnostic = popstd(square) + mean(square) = 1308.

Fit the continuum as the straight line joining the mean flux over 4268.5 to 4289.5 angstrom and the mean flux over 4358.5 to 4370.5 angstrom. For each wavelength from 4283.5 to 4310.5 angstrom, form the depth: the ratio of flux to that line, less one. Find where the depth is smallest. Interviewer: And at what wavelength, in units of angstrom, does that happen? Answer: 4309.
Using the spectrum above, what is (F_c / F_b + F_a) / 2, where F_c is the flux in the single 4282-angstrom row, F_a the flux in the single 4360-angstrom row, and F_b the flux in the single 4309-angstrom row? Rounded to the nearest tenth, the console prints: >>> 19.6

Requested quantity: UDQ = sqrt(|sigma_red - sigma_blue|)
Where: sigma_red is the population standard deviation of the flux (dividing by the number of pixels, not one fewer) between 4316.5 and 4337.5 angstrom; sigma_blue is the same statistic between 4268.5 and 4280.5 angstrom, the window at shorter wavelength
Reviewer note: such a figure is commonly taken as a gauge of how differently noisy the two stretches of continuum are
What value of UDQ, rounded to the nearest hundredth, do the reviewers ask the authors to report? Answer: 1.28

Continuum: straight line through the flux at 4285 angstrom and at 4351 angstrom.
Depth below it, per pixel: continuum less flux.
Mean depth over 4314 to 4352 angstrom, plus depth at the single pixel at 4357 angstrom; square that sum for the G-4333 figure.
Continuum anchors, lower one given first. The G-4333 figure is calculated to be 11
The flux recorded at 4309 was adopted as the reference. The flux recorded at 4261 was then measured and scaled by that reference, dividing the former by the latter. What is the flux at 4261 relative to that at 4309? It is 1.38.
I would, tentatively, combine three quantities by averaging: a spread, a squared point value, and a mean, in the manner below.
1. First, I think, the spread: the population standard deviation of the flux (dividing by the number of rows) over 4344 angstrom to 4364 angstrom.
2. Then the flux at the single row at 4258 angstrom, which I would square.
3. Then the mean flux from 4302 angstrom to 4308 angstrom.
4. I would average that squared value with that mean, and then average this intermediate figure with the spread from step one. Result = 452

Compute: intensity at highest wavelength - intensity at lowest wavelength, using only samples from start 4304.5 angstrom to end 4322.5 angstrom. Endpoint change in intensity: 12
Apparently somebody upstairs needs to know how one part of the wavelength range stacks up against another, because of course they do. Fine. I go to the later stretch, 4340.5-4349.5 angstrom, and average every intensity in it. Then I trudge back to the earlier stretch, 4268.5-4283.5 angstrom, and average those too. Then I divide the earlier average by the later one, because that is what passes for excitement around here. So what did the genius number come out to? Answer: 0.96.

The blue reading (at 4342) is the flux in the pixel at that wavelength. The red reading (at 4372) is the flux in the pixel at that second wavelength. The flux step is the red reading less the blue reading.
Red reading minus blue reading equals 10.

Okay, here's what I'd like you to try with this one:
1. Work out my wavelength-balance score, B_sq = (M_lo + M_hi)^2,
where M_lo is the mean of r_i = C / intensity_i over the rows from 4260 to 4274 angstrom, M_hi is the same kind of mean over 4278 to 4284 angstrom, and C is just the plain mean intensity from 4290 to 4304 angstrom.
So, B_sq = 2.99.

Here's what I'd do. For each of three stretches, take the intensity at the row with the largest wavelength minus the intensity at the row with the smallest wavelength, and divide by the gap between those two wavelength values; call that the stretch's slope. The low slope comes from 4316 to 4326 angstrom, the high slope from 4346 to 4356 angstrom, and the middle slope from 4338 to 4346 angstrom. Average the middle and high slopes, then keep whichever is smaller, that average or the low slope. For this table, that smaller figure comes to -1.7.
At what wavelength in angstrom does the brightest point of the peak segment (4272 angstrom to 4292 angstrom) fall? 4282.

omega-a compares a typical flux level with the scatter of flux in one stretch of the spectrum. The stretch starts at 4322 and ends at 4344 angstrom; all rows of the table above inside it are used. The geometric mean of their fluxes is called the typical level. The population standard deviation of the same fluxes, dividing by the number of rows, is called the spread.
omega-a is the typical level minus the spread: 29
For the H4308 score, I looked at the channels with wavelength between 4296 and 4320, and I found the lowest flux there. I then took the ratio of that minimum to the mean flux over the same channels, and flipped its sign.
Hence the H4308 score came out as -0.78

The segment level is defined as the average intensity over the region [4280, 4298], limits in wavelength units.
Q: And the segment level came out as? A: 36.0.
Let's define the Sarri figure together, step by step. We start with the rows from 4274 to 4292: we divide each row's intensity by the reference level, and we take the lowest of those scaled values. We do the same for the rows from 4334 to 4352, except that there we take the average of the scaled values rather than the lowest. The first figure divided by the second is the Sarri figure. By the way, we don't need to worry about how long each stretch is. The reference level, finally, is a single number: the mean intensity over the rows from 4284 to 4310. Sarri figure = 0.95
